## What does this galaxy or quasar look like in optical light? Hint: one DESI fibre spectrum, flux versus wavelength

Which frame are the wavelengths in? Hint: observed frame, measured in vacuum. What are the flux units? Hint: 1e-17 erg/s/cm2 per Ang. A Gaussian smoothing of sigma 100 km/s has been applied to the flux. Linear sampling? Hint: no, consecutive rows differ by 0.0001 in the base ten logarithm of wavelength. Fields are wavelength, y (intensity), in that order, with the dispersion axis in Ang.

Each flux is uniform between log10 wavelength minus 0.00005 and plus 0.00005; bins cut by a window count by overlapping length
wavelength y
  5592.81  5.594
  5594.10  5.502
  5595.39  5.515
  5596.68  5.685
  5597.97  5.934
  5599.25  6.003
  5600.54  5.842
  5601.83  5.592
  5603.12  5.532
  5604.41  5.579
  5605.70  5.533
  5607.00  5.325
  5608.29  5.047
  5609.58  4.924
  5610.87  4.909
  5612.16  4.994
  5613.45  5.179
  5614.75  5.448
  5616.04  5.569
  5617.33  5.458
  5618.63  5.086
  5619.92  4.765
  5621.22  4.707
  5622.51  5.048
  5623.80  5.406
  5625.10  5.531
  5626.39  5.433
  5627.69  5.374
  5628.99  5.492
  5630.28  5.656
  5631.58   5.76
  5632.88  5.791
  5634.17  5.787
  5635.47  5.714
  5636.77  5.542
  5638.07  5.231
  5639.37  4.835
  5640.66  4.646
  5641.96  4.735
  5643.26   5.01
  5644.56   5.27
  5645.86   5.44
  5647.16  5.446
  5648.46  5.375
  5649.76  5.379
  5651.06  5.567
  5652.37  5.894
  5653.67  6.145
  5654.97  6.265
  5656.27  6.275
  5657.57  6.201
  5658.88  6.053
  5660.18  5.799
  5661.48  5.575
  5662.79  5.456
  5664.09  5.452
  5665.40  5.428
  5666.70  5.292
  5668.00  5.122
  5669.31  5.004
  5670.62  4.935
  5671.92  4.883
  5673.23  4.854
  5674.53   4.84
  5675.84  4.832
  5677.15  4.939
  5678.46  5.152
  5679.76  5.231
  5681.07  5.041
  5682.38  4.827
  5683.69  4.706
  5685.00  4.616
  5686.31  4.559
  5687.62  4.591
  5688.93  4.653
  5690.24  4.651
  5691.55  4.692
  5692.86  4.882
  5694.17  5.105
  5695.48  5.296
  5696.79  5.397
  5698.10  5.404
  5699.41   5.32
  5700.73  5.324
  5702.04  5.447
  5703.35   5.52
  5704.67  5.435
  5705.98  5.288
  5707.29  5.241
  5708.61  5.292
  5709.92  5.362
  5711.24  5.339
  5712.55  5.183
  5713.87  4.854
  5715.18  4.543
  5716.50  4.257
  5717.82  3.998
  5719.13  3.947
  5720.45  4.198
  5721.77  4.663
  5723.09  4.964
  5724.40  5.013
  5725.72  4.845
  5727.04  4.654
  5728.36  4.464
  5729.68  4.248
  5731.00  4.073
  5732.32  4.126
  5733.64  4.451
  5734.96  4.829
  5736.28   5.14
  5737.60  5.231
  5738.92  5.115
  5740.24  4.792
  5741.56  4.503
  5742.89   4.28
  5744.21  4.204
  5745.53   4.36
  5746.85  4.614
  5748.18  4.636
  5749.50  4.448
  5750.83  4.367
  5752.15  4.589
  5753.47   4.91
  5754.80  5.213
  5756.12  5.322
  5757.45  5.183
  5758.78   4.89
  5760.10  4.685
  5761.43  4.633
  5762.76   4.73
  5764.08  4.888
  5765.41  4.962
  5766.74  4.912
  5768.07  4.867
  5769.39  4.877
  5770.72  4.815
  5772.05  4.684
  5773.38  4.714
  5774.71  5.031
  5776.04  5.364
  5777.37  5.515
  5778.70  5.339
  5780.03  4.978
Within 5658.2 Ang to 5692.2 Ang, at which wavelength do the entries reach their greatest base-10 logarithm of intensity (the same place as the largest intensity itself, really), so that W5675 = 5658.88 Ang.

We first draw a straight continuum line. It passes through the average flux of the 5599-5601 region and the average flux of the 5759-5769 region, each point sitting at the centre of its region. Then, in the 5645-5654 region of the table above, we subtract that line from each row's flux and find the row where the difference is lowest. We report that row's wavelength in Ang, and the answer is 5648.46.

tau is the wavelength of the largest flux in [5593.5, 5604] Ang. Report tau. 5599.25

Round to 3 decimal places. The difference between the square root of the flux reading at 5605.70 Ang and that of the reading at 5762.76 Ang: 0.177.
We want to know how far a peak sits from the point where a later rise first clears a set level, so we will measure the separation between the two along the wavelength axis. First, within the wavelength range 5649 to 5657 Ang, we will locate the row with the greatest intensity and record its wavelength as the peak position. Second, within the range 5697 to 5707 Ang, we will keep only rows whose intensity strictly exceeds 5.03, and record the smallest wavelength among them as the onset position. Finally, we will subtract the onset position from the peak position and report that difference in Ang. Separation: -41.8 Ang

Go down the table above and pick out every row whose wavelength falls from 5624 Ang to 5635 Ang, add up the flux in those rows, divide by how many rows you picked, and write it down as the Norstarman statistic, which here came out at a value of 5.6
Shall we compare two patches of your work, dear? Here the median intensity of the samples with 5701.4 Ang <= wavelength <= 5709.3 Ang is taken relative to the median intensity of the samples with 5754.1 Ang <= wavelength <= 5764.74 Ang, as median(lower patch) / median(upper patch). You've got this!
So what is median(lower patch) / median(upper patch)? 1.10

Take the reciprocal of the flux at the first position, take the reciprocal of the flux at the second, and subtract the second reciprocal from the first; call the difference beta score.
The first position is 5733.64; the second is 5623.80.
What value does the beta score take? 0.040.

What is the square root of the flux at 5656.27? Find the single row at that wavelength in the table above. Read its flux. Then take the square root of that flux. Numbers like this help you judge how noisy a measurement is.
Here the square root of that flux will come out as 2.50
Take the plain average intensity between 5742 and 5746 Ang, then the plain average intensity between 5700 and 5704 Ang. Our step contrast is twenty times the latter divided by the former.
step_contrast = 25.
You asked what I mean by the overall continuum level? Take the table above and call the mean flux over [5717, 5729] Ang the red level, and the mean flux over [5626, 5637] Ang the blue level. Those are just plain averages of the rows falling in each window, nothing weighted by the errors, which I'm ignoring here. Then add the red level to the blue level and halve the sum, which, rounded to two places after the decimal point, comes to 5.07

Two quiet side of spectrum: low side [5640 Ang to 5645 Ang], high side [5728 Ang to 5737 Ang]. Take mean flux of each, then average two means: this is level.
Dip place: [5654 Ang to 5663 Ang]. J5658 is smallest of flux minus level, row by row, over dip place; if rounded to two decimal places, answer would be 0.76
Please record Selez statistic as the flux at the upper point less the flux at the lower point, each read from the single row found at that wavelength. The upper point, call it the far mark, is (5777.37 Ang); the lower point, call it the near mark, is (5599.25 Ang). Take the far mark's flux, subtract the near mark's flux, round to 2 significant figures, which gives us -0.49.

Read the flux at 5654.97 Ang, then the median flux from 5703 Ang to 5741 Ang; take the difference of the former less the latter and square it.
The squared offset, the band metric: 2.02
